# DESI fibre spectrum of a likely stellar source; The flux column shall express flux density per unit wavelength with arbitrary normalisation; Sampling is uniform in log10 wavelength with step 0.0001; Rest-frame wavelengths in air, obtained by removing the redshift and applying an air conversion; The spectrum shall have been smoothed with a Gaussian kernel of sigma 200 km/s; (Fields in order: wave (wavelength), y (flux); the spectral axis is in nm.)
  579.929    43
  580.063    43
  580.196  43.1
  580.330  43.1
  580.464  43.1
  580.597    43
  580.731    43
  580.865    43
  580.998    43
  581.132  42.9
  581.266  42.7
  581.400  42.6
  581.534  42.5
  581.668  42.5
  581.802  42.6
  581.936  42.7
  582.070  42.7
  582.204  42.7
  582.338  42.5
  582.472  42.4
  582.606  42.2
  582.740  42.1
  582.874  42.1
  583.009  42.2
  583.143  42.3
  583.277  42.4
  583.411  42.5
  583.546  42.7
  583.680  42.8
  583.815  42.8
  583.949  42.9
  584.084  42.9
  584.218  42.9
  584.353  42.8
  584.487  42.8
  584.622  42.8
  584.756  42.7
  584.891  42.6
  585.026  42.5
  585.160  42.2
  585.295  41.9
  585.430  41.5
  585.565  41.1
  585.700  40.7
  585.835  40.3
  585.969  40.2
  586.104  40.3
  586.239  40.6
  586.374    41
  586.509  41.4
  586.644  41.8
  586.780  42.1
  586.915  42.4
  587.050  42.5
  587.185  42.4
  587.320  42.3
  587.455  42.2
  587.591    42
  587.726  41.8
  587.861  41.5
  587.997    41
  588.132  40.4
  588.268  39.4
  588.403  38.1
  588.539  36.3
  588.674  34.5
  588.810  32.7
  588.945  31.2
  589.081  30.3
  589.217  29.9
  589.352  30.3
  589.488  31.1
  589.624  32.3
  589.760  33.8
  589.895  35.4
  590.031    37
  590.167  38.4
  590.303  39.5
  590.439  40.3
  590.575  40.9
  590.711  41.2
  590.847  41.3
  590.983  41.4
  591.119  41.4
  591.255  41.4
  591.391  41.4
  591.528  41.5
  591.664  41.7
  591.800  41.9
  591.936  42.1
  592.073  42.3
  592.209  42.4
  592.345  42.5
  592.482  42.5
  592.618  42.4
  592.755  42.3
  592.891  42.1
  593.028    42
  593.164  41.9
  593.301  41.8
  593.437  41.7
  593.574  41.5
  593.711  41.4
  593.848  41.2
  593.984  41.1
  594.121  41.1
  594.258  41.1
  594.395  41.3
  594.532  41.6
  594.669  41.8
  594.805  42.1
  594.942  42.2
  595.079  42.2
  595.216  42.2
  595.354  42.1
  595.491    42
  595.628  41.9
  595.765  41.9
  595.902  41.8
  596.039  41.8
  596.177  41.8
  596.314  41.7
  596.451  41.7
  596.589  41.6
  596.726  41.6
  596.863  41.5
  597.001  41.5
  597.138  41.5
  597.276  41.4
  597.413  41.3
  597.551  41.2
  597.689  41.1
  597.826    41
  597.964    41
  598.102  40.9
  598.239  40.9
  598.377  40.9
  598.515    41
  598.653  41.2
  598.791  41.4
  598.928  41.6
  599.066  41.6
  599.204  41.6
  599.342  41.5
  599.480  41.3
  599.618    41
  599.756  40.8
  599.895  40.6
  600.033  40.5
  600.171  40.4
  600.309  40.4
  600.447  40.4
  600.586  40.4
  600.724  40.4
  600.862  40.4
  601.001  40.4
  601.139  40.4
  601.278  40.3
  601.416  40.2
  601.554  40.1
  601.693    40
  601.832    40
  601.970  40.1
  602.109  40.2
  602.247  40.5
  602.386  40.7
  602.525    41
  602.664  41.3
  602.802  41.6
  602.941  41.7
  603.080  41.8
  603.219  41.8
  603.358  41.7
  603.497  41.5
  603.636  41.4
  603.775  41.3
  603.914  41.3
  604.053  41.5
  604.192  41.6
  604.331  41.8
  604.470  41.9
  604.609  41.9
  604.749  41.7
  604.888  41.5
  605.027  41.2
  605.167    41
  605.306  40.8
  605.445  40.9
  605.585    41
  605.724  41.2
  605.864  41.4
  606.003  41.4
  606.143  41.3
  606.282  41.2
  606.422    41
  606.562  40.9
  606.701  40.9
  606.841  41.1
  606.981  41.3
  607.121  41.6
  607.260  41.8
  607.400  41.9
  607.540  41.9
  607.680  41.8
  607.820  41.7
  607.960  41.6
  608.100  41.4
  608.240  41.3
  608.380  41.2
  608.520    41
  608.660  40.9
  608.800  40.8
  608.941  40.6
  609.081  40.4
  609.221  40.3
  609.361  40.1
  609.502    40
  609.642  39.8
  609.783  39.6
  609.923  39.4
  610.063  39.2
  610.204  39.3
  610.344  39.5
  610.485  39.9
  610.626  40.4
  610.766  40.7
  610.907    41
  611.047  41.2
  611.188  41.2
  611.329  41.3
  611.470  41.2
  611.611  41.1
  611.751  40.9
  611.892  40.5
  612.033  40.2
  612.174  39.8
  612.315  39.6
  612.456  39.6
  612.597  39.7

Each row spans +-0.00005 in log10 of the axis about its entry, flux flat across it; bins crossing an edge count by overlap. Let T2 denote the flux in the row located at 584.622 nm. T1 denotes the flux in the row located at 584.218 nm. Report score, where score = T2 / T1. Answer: 1.00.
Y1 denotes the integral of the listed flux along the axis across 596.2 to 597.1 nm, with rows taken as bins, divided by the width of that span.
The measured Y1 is 41.6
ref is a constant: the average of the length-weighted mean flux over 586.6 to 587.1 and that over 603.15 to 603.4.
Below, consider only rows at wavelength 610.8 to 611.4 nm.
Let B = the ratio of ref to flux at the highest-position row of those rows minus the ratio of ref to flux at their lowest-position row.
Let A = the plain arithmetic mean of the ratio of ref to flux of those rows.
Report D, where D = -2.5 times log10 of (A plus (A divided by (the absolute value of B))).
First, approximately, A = 1.02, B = -0.007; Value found -5.35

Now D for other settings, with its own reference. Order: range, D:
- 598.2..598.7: -5.35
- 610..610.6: -4.40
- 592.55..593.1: -5.07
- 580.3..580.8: -6.59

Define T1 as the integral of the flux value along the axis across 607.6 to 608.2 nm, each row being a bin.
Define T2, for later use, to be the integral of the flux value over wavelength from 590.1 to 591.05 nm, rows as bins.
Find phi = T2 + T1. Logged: 63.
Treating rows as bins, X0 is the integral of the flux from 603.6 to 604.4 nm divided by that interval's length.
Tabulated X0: 41.5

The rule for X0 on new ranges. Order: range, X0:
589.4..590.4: 35.4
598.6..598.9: 41.4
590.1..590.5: 39.4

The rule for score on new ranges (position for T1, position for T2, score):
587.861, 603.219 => 1.01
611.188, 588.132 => 0.98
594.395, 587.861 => 1.00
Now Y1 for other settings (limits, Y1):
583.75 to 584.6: 42.9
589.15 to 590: 32.4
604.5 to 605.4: 41.4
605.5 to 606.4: 41.2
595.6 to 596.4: 41.8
